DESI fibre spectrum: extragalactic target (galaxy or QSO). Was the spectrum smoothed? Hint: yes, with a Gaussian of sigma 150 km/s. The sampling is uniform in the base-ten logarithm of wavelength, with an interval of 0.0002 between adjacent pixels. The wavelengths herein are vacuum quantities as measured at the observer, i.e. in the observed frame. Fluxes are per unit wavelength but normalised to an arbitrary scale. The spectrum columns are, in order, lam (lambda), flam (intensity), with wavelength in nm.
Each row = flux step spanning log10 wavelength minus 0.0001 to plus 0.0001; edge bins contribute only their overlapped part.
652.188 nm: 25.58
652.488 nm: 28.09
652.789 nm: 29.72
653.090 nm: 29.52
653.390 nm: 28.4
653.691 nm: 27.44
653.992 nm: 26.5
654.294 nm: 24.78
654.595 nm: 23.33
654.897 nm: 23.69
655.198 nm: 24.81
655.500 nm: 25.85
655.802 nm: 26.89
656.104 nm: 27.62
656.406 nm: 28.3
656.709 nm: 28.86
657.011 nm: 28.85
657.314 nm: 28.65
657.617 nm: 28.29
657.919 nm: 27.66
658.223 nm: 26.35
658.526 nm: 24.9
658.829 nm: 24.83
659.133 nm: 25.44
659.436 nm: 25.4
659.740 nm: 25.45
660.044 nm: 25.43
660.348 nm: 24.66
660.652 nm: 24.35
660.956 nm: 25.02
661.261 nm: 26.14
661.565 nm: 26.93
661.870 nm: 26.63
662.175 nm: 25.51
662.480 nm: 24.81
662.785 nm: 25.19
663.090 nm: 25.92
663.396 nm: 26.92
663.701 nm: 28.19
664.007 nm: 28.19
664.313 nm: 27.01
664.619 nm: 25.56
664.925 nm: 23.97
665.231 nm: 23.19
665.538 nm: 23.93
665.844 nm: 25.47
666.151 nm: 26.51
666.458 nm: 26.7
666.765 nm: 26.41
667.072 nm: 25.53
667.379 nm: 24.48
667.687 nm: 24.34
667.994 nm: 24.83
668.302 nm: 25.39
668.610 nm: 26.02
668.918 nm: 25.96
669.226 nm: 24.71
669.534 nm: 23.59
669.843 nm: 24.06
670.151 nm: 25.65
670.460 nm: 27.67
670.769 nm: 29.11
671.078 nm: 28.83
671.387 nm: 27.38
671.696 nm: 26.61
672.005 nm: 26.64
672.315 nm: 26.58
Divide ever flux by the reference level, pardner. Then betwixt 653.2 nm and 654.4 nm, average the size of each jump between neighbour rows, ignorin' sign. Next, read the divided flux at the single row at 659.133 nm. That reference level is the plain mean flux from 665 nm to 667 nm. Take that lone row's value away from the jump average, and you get -0.96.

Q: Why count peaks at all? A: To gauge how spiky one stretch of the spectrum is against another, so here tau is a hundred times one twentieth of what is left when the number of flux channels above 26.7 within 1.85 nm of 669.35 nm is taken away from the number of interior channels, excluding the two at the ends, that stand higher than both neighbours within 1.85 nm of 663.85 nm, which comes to -15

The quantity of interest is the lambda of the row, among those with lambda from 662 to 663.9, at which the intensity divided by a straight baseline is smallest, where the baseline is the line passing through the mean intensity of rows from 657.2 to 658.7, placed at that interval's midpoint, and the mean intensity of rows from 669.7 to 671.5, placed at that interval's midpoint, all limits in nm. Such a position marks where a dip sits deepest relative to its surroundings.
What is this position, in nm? 662.480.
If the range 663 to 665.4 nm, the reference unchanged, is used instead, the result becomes 665.231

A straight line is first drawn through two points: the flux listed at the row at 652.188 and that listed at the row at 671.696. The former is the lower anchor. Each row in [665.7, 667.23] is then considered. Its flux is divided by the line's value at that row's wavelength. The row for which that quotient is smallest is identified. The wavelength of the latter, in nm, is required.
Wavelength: 667.072 nm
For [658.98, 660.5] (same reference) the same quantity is 660.348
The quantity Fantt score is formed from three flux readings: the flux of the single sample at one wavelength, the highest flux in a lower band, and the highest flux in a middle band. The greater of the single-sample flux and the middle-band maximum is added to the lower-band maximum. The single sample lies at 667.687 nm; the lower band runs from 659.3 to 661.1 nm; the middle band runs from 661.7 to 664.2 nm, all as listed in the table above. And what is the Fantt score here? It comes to 54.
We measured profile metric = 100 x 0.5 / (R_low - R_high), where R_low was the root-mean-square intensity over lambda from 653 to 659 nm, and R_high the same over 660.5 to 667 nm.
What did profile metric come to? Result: 52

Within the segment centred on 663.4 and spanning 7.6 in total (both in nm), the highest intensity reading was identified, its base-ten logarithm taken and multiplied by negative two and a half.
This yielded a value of -3.63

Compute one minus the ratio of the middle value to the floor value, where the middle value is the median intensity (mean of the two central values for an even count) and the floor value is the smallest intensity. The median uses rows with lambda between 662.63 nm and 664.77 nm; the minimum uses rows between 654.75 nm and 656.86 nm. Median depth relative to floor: -0.14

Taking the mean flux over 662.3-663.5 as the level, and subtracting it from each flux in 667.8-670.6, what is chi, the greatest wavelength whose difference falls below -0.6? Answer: 669.843 nm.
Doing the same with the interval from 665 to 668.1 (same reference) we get 667.994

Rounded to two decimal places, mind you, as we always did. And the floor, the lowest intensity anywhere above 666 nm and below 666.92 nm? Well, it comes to 26.41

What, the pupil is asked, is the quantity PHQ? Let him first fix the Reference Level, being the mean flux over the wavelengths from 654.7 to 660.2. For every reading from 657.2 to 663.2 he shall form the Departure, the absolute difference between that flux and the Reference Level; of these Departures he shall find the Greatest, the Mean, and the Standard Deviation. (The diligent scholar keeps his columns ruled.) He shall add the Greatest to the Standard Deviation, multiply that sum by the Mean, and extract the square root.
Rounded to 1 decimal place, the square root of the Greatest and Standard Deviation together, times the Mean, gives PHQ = 1.8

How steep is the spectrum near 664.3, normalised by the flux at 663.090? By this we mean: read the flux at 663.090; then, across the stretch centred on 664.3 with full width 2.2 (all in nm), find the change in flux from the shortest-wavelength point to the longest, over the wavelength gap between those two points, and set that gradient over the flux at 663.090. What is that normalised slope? -0.078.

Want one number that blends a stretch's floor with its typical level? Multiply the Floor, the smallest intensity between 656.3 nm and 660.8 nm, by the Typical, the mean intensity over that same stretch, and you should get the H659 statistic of 645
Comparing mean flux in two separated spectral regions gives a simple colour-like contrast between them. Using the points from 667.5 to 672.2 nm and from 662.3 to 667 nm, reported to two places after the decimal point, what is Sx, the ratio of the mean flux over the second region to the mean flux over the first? 0.99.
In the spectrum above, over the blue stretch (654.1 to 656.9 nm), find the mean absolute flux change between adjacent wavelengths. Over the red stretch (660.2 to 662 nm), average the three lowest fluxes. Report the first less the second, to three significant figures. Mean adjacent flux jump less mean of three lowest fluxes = -23.8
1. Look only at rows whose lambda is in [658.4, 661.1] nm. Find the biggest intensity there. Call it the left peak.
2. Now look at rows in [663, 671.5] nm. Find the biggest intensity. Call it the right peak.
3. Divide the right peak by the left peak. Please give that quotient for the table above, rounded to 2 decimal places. 1.14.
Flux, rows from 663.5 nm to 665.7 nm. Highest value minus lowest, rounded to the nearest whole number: 5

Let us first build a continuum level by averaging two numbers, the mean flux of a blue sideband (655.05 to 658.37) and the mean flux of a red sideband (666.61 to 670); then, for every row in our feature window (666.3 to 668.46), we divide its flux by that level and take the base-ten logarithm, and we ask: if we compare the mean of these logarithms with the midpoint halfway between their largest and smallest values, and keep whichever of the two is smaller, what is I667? -0.015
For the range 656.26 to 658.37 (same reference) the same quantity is 0.021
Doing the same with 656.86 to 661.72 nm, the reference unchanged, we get -0.002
